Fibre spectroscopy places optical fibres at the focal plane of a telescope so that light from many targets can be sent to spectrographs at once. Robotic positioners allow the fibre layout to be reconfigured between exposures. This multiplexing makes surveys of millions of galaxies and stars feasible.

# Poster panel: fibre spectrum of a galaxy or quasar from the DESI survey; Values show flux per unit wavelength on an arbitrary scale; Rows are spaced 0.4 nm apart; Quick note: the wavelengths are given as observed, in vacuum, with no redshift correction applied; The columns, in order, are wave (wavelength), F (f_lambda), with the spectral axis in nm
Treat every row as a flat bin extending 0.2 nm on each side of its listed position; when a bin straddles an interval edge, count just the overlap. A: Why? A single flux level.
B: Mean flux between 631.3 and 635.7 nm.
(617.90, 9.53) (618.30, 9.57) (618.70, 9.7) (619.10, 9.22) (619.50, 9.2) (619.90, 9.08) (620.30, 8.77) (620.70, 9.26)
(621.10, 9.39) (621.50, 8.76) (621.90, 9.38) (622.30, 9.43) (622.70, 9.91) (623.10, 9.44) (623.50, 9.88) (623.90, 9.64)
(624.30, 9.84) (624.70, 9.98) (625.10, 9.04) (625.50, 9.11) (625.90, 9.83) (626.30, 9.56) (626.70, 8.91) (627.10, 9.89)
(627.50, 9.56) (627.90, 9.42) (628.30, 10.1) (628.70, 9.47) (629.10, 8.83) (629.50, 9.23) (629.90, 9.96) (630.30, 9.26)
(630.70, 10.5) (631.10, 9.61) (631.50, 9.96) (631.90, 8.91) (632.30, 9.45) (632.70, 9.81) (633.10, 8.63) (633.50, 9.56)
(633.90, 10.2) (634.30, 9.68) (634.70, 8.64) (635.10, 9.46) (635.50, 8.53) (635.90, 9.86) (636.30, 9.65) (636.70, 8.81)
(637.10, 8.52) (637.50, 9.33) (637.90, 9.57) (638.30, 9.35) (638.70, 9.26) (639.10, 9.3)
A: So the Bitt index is 9.35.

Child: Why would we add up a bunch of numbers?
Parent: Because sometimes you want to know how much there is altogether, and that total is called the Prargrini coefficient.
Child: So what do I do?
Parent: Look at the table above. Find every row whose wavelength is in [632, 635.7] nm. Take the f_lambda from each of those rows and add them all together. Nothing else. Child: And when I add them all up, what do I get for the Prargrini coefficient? 84.0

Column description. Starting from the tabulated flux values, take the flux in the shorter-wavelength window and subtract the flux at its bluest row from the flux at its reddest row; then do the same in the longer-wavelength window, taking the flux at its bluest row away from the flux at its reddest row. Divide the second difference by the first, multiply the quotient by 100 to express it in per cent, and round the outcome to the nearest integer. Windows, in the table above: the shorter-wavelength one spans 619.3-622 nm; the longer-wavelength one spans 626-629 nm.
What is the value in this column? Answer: -50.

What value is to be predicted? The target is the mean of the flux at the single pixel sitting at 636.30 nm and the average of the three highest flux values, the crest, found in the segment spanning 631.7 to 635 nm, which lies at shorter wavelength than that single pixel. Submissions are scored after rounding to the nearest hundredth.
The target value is 9.77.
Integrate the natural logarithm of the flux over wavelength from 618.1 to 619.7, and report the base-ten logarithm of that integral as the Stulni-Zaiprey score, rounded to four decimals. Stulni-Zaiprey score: 0.5549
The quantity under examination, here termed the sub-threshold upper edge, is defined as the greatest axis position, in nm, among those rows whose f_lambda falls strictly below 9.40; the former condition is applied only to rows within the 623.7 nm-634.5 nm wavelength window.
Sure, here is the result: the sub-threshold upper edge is 633.10 nm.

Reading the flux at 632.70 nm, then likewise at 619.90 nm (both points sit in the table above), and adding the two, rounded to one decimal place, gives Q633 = 18.9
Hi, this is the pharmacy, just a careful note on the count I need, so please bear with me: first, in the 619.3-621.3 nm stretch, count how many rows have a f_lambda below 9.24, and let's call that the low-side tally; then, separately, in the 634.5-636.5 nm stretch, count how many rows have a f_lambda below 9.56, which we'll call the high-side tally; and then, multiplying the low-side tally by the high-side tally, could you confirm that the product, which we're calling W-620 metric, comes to 9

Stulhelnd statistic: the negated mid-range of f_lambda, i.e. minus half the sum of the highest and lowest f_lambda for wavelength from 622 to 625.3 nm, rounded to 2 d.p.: -9.51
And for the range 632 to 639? -9.36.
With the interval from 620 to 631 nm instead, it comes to -9.63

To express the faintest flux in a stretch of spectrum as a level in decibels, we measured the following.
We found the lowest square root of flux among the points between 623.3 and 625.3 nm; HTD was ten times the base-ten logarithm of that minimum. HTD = 4.78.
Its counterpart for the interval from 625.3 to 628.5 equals 4.75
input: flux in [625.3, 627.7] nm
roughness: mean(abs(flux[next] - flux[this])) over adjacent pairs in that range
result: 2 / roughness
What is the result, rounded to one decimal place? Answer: 3.4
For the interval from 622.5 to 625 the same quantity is 6.7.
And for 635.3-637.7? 2.9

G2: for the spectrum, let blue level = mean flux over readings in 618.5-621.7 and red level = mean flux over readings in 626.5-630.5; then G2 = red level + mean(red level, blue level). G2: 18.8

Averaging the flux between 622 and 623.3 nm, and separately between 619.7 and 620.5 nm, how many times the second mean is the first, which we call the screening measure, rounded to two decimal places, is 1.07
